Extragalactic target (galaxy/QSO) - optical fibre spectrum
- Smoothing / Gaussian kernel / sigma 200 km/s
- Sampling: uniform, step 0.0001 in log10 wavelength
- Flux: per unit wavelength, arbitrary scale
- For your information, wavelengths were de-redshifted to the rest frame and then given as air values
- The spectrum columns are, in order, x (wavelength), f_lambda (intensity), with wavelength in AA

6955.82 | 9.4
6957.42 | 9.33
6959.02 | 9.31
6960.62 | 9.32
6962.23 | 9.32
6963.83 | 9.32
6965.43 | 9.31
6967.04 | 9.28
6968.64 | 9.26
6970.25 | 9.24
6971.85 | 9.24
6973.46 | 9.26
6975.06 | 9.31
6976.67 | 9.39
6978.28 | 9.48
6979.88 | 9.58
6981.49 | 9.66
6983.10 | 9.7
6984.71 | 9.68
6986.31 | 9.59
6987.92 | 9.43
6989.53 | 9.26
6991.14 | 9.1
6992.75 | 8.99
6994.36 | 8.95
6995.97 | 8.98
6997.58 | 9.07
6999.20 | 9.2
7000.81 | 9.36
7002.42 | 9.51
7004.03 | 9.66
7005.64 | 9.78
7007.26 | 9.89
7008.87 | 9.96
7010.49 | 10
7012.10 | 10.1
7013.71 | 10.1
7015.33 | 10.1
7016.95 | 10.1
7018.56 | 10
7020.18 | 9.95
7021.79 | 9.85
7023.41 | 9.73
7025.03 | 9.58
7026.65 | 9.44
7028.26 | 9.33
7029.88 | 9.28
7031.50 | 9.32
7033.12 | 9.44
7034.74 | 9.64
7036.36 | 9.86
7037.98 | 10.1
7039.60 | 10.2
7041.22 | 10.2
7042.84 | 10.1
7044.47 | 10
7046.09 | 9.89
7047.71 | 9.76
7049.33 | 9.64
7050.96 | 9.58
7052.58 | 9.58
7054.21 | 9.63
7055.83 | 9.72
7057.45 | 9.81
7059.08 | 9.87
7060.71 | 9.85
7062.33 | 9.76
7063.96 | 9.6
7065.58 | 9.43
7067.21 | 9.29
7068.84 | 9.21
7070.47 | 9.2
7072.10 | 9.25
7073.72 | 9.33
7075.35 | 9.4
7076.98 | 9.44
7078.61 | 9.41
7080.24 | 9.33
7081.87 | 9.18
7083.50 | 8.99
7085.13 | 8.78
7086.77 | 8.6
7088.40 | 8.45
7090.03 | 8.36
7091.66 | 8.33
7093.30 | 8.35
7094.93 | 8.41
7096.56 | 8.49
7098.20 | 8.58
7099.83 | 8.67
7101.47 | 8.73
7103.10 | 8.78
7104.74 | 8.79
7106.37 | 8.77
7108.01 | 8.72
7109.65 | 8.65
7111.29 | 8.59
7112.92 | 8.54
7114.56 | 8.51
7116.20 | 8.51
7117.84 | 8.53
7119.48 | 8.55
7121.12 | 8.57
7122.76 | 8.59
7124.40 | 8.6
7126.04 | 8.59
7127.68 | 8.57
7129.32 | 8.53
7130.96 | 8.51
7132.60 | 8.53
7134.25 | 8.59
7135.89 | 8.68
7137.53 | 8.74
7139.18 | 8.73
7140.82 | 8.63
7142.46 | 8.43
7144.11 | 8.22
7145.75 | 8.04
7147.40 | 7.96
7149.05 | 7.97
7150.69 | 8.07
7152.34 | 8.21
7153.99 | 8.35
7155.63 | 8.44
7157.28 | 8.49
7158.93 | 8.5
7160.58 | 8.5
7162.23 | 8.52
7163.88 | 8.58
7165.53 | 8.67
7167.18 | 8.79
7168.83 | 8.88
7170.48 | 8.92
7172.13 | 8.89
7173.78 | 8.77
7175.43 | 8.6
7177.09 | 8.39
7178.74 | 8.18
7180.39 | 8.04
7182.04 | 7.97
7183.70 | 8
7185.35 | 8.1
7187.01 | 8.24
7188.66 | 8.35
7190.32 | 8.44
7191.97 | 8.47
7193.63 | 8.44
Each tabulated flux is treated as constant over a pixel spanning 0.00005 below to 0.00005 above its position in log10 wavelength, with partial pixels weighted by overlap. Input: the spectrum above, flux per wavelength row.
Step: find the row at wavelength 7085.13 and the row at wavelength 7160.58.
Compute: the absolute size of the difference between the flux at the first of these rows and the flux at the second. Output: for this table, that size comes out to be 0.28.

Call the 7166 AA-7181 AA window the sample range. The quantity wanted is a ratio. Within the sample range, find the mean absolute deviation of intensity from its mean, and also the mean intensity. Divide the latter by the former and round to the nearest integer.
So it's 32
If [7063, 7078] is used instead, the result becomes 90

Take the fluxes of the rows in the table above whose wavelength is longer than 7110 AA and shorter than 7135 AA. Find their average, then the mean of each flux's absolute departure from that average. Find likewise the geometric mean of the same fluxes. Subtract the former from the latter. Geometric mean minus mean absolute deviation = 8.52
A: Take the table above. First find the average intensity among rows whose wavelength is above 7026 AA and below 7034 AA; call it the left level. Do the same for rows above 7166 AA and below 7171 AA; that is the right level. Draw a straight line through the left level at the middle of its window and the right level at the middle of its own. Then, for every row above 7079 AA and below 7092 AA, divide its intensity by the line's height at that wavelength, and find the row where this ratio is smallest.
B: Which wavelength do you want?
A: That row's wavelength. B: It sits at 7091.66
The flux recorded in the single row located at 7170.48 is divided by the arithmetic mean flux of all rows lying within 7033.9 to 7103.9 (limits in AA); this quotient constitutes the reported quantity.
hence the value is 0.96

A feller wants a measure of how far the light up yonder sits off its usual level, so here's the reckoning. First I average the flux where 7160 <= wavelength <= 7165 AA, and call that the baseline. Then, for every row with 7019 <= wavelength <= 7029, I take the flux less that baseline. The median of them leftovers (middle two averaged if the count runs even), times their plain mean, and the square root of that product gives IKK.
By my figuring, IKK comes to 1.12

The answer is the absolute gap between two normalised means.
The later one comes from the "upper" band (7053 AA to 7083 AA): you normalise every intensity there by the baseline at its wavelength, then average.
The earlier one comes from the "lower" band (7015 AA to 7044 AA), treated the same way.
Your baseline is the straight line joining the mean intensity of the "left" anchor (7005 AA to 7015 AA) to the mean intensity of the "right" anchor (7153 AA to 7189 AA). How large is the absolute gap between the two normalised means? 0.006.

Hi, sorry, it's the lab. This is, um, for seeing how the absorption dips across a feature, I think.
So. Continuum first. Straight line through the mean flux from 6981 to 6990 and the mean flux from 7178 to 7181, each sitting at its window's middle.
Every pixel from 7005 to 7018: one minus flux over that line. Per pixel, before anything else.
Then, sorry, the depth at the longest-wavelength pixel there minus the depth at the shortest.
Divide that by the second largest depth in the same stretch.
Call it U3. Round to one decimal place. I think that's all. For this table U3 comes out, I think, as 0.8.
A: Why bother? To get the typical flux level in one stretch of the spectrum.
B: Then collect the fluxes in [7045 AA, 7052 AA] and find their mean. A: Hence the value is 9.7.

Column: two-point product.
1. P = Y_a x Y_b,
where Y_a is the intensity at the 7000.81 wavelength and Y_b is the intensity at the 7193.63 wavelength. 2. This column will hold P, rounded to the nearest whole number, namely 79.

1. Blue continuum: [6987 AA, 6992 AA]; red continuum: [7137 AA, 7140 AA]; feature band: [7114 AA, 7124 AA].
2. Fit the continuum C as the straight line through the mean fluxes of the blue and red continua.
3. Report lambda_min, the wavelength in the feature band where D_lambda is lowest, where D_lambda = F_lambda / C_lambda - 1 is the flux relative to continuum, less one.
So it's 7114.56 AA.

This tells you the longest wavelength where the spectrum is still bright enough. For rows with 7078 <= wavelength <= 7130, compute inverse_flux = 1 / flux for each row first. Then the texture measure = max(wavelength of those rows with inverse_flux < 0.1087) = 7080.24 AA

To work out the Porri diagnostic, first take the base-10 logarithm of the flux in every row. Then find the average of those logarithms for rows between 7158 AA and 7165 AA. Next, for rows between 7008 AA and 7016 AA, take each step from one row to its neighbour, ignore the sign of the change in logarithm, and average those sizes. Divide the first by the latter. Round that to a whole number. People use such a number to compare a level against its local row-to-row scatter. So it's 614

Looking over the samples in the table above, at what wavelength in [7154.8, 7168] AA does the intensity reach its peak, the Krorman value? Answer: 7167.18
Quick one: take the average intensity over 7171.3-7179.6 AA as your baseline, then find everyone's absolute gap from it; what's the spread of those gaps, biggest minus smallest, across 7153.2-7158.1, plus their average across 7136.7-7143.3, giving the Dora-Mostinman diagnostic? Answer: 0.27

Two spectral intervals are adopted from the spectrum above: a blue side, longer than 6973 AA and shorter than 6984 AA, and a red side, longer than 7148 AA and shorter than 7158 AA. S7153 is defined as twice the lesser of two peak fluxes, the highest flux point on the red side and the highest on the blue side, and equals 17.0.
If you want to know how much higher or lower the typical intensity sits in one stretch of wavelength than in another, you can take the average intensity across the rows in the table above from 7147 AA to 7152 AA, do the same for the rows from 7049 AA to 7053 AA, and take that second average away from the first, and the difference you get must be -1.6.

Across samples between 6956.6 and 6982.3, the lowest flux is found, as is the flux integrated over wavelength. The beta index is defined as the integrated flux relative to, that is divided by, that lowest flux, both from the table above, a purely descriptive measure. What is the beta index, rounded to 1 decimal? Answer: 26.0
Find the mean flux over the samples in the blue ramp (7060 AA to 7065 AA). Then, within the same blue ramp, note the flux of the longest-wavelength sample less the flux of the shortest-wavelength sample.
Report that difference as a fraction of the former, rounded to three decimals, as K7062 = -0.026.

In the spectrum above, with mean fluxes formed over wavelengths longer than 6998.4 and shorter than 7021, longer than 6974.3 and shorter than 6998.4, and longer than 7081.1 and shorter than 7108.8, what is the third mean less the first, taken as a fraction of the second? -0.13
